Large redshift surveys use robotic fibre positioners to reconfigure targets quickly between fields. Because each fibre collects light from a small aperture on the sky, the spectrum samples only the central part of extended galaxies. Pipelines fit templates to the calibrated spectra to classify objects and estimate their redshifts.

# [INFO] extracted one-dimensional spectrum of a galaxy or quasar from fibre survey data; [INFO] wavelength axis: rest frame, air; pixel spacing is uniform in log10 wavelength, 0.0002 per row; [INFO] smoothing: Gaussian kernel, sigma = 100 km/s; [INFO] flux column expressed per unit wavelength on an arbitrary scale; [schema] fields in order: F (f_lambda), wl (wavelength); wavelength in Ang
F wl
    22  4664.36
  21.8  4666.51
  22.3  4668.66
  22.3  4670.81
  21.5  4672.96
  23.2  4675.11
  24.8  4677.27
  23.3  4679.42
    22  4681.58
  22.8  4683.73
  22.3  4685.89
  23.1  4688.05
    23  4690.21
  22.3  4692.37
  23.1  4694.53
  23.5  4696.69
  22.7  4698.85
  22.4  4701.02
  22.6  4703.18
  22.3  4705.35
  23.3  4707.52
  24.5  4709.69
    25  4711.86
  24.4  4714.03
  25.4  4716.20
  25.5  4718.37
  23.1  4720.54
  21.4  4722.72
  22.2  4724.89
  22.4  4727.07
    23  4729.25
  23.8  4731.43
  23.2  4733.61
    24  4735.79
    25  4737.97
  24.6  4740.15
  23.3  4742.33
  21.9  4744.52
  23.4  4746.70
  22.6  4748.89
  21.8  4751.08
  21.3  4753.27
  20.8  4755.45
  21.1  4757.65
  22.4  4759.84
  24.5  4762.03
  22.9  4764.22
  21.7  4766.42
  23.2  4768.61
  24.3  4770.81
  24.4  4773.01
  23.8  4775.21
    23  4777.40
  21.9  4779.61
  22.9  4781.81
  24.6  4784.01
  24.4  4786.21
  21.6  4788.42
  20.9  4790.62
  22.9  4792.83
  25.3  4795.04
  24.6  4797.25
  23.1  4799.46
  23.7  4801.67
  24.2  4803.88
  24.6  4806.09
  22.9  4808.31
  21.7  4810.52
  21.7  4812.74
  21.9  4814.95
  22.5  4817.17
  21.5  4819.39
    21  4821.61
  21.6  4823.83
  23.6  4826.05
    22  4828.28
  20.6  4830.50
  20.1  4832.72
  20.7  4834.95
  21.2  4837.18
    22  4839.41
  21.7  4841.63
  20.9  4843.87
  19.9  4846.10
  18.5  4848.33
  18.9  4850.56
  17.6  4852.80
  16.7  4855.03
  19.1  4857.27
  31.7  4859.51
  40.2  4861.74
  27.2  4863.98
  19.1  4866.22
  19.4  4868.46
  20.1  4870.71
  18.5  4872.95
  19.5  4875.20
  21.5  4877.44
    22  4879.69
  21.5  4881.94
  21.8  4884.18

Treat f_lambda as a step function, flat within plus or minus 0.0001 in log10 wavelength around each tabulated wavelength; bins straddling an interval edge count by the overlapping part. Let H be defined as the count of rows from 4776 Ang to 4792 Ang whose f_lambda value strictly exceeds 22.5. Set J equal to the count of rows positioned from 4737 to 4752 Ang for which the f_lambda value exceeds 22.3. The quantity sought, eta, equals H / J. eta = 0.8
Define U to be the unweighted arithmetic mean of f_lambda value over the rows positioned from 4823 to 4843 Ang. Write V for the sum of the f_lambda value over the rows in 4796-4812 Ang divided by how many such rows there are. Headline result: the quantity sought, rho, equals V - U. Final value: 2.0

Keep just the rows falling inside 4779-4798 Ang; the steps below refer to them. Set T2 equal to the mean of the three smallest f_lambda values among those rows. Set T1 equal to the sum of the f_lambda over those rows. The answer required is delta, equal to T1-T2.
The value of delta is 188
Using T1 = 209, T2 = 21.5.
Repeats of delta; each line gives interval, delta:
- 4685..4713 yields 278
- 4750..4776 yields 251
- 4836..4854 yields 142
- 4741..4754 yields 113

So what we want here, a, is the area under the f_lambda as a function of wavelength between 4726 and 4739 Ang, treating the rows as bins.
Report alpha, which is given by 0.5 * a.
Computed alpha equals 153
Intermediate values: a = 306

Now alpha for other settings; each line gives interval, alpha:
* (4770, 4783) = 152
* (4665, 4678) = 147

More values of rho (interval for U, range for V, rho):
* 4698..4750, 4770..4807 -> 0.1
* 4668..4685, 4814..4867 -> -0.7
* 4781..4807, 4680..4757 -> -0.5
